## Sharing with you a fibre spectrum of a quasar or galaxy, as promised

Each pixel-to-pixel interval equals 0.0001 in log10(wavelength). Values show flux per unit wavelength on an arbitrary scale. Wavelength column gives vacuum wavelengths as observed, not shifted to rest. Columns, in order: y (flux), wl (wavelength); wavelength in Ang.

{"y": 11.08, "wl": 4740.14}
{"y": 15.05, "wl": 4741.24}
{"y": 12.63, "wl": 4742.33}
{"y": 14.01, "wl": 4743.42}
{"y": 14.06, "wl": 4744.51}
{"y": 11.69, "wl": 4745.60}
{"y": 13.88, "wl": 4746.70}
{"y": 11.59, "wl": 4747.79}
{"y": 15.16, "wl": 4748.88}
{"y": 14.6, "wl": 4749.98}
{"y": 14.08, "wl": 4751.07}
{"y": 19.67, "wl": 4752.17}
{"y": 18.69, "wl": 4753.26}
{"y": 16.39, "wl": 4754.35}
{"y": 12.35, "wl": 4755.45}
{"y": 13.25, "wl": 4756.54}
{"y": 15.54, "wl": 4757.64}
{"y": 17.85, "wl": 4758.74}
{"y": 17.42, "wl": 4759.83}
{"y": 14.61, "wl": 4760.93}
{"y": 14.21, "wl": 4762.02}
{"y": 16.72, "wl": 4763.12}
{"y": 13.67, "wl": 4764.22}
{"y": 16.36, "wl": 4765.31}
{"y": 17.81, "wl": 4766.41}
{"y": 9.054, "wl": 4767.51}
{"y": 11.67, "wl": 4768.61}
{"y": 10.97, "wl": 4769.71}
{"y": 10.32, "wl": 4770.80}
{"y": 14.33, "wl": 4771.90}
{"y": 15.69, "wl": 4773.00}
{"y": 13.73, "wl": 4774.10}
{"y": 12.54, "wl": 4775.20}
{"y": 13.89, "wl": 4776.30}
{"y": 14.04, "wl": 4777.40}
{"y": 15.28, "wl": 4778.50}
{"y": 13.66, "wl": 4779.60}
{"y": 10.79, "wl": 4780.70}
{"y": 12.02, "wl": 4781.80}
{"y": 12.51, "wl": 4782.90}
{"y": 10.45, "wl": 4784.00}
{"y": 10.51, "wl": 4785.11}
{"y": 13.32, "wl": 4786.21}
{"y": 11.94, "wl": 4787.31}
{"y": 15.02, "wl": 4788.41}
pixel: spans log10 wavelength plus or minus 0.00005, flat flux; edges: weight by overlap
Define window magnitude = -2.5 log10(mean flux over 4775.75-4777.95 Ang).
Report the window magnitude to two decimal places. -2.86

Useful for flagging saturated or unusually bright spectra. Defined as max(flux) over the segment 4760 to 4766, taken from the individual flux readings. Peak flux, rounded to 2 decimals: 16.72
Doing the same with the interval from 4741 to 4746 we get 15.05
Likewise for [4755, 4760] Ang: 17.85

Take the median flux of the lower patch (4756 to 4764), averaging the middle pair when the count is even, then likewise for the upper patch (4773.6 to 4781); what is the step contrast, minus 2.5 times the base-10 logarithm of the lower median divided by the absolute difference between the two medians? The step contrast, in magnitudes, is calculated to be -2.3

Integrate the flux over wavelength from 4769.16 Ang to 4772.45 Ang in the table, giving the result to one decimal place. 39.1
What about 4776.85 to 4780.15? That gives 47.3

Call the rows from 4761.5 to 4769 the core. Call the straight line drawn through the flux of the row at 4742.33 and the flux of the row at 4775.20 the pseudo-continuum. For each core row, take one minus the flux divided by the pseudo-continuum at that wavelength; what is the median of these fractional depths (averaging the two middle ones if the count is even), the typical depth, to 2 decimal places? -0.13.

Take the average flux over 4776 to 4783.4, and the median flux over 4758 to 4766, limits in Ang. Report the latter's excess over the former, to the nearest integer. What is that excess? 3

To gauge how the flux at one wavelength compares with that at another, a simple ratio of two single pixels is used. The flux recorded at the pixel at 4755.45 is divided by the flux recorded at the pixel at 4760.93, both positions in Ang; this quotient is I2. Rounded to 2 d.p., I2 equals 0.85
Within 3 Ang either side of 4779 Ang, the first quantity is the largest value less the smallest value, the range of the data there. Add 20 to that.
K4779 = 24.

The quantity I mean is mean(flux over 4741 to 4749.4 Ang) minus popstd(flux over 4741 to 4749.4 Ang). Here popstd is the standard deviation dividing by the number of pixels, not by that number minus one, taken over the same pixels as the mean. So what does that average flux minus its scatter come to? 12.2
